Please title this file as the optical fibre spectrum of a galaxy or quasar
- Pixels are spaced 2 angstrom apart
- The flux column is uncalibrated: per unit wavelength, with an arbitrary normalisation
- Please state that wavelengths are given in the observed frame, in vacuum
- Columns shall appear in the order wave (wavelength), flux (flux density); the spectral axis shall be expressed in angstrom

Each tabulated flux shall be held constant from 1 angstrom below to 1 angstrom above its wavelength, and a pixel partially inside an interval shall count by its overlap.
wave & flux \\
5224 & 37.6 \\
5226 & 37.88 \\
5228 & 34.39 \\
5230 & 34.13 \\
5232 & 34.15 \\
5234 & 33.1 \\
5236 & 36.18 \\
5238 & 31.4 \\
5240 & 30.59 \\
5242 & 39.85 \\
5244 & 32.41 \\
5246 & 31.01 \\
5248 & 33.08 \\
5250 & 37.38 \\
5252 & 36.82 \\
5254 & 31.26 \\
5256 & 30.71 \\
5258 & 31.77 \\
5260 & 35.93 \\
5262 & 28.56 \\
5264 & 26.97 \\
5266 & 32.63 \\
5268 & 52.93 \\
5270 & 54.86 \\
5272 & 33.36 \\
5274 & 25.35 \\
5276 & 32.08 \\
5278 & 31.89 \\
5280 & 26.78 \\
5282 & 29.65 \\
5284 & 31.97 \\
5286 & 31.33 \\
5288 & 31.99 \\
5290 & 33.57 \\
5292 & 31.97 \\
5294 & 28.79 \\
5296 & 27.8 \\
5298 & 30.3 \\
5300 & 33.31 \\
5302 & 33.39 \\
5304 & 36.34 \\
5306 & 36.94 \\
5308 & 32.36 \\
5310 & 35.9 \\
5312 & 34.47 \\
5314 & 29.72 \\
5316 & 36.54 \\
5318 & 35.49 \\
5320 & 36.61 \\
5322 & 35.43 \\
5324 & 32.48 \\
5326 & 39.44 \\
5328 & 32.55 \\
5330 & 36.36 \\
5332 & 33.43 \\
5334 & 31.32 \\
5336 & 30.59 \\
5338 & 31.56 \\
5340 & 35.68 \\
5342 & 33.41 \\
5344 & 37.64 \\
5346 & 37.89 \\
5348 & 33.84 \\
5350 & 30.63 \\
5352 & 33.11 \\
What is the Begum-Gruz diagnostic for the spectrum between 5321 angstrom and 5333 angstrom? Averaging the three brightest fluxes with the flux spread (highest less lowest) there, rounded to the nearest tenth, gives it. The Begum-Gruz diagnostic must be 22.0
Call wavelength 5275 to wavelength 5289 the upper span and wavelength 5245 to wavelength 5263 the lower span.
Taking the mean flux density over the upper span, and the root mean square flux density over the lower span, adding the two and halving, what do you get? 31.9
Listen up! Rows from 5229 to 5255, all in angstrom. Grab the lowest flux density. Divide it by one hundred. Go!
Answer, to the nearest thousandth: 0.306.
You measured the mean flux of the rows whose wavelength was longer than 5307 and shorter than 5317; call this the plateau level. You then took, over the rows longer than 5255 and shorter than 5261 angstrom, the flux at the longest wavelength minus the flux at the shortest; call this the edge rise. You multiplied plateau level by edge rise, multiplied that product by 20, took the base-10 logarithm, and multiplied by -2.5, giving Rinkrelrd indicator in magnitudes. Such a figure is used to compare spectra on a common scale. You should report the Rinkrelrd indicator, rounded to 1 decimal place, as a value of -8.9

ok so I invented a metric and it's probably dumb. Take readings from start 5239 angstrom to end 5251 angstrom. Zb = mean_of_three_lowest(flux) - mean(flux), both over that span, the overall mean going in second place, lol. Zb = -3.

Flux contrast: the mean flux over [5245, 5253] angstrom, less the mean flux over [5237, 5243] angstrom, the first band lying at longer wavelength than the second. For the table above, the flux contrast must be 0.6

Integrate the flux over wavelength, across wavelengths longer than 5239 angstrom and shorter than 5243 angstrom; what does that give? 141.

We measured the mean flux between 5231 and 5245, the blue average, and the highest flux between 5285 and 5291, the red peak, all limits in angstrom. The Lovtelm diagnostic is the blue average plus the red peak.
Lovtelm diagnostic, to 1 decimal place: 67.5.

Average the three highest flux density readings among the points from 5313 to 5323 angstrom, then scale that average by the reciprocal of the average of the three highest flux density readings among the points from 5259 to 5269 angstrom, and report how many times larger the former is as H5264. 0.89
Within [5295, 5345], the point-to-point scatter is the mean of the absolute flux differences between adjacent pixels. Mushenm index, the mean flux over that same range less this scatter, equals 31.0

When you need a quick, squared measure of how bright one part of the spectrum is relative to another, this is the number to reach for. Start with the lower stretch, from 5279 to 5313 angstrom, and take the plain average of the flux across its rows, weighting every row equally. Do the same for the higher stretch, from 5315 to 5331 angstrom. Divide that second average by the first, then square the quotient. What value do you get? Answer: 1.23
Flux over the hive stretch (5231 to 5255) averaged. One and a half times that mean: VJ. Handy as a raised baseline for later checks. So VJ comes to 50.9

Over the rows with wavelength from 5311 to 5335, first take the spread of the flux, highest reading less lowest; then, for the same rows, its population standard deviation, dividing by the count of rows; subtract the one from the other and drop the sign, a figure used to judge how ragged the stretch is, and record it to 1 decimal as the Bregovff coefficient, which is 7.1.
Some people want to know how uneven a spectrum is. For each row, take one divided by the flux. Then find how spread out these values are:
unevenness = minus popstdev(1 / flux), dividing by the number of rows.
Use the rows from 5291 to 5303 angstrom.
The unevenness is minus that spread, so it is -0.0023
